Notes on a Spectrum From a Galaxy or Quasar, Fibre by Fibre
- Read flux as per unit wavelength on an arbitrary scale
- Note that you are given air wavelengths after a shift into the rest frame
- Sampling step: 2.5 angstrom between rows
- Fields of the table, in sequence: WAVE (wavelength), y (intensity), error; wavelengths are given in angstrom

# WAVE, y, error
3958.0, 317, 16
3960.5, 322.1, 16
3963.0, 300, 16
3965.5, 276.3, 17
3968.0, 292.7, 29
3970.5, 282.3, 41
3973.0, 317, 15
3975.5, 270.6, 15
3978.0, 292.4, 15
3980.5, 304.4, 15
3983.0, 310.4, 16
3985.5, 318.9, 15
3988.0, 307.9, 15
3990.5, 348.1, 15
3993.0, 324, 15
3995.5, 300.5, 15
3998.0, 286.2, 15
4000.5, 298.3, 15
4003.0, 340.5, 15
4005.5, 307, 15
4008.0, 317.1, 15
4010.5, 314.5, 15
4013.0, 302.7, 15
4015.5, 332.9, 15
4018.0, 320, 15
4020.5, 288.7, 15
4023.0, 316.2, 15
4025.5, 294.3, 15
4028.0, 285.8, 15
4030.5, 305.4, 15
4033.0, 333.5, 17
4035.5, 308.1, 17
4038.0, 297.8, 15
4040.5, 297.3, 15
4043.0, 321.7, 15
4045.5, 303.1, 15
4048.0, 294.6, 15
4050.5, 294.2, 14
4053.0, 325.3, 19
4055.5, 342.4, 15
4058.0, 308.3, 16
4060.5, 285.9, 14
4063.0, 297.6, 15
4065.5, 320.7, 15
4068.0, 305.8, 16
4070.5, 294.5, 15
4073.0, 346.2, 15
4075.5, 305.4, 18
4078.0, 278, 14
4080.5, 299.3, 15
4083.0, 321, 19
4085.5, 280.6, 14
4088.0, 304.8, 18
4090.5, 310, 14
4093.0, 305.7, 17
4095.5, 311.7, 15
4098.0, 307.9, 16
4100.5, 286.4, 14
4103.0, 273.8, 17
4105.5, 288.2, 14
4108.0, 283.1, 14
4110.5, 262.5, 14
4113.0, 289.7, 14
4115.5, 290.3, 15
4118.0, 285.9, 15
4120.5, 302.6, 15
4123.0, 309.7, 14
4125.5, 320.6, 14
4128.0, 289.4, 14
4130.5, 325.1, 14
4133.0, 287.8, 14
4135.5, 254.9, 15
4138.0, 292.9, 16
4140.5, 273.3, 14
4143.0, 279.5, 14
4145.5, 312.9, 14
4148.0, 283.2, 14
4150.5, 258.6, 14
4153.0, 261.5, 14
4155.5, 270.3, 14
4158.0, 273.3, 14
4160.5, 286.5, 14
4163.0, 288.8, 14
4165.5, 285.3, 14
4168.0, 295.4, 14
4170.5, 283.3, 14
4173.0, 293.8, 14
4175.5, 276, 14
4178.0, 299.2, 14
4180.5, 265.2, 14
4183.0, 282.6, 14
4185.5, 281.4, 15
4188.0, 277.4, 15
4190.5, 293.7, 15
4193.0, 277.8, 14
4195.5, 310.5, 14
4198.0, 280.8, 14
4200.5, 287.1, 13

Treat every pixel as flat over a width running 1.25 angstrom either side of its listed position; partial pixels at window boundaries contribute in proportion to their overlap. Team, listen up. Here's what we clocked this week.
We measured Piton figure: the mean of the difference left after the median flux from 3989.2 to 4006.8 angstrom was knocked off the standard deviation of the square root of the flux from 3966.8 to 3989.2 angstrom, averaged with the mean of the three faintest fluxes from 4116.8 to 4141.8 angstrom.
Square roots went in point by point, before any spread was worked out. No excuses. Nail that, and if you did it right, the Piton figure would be -18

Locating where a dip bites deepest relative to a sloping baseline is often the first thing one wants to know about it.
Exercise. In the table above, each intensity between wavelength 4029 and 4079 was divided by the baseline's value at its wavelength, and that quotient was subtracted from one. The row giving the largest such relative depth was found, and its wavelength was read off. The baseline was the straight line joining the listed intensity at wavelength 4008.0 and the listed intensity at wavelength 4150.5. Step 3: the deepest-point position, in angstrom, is 4078.0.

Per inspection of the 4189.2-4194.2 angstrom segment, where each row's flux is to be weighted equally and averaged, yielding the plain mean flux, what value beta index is 286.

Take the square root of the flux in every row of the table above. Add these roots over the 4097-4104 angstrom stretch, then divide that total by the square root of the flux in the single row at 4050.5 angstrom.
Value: 2.97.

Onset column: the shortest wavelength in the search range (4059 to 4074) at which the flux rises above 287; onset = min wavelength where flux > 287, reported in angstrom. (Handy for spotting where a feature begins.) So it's 4063.0 angstrom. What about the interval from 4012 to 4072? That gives 4013.0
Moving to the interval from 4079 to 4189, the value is 4080.5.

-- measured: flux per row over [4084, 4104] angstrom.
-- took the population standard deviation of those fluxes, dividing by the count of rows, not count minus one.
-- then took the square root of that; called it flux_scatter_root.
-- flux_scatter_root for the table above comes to 3.74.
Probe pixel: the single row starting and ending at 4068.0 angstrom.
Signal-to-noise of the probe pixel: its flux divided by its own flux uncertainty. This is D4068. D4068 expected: 19.1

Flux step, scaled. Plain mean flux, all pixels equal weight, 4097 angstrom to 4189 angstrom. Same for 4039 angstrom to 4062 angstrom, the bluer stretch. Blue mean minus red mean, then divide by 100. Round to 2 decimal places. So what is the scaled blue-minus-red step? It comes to 0.22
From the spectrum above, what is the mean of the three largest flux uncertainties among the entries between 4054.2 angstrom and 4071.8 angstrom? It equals 15.7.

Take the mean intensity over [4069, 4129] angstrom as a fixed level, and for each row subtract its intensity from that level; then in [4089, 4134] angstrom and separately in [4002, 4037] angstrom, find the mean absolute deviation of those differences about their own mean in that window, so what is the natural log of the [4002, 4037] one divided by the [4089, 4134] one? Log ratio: -0.06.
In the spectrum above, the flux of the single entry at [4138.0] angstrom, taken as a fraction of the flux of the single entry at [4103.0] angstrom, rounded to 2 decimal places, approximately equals 1.07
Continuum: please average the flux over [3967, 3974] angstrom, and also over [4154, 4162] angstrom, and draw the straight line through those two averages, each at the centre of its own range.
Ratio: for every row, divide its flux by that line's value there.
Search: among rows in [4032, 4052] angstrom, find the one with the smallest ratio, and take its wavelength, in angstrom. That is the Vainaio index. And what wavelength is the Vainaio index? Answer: 4050.5 angstrom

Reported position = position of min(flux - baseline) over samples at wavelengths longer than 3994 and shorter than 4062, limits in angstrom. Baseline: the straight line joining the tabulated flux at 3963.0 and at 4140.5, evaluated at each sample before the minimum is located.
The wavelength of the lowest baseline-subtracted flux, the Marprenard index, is 3998.0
